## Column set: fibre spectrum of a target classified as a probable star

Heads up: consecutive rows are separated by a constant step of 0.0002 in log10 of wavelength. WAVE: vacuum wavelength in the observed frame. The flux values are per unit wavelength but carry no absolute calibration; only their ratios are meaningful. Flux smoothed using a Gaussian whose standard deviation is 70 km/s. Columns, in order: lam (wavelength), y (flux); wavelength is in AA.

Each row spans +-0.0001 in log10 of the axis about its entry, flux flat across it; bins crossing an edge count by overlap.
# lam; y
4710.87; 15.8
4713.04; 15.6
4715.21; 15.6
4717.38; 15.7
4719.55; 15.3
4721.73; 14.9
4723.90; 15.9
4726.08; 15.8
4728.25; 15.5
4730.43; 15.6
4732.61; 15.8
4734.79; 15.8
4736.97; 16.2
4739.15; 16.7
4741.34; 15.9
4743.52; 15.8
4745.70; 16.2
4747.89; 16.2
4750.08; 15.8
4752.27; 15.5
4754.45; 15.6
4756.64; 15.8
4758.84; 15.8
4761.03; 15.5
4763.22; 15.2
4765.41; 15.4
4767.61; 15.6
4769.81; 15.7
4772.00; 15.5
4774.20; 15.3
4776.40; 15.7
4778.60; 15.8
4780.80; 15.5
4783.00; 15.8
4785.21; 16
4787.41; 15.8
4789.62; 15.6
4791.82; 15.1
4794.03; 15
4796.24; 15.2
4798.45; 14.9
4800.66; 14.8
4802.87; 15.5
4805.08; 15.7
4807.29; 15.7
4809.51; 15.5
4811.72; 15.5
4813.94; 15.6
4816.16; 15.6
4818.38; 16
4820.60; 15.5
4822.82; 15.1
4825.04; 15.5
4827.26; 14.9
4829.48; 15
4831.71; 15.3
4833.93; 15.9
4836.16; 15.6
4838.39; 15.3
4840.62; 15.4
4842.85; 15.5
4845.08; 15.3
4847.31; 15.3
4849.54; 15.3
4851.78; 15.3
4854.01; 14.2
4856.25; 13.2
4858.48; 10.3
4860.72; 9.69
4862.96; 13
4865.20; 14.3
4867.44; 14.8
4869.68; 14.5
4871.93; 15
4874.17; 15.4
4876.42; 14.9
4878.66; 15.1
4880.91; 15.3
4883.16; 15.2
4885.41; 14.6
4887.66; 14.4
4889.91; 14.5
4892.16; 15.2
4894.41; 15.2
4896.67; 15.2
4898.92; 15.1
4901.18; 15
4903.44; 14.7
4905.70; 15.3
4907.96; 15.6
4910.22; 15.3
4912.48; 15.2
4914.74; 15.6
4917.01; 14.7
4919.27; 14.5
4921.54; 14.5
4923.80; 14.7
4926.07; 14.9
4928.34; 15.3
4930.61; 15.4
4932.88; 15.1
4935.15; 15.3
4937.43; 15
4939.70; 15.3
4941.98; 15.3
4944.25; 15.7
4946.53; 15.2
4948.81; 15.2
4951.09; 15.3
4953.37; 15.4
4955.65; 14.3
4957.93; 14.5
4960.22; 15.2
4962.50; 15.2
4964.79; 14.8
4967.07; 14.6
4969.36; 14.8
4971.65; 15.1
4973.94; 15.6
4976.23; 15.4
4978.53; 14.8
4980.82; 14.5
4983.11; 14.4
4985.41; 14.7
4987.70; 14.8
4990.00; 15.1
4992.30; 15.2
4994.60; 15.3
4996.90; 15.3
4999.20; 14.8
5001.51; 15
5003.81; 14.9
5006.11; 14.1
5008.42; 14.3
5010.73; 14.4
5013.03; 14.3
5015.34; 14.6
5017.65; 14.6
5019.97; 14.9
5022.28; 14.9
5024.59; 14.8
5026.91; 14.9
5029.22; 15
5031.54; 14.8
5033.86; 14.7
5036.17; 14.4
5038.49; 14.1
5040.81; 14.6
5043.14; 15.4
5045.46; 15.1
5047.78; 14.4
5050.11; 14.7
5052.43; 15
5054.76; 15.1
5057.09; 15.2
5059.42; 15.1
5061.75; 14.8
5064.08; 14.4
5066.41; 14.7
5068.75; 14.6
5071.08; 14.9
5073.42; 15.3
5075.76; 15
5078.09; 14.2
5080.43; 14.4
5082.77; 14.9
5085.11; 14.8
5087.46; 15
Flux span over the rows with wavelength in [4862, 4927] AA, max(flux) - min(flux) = 2.6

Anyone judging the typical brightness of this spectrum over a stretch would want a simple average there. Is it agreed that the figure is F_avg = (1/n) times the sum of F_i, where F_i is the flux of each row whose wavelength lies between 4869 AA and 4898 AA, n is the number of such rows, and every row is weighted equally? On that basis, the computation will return 15.0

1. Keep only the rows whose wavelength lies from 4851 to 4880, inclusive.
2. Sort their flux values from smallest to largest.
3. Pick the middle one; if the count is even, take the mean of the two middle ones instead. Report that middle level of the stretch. 14.50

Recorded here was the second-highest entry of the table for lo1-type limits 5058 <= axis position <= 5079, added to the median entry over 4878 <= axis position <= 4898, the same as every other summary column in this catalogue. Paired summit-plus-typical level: 30.3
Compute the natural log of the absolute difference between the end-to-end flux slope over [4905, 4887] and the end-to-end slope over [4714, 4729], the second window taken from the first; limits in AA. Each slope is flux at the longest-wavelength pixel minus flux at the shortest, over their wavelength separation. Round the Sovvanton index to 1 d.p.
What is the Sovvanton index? -3.6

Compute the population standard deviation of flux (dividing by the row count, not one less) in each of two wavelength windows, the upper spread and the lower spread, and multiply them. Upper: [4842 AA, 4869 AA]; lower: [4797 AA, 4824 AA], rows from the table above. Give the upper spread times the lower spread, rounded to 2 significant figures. 0.63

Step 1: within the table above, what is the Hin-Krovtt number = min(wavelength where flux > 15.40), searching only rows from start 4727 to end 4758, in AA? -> 4728.25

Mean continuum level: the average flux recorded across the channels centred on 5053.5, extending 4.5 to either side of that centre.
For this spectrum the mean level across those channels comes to 15.0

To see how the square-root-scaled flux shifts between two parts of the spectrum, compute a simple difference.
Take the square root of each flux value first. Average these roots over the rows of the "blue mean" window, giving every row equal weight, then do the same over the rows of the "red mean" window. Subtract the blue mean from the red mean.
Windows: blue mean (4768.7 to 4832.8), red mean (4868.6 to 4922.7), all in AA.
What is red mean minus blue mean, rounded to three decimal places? -0.058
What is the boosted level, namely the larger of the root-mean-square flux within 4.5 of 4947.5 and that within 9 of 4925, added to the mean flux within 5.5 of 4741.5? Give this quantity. 31.5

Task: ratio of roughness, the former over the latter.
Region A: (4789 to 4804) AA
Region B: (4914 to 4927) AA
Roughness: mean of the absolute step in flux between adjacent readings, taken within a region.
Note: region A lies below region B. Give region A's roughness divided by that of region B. 1.1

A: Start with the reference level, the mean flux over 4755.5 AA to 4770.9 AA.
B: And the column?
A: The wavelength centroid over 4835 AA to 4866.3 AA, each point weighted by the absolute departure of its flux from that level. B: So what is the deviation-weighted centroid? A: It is 4858.5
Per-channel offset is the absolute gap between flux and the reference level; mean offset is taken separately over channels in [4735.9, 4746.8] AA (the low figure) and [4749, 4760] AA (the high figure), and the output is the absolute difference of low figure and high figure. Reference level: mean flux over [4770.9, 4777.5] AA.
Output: 0.46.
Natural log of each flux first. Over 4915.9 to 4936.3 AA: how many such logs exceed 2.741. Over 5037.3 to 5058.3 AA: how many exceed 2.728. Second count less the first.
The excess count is 1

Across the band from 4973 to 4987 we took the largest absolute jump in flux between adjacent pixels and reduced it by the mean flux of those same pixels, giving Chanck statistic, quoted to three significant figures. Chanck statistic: -14.3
